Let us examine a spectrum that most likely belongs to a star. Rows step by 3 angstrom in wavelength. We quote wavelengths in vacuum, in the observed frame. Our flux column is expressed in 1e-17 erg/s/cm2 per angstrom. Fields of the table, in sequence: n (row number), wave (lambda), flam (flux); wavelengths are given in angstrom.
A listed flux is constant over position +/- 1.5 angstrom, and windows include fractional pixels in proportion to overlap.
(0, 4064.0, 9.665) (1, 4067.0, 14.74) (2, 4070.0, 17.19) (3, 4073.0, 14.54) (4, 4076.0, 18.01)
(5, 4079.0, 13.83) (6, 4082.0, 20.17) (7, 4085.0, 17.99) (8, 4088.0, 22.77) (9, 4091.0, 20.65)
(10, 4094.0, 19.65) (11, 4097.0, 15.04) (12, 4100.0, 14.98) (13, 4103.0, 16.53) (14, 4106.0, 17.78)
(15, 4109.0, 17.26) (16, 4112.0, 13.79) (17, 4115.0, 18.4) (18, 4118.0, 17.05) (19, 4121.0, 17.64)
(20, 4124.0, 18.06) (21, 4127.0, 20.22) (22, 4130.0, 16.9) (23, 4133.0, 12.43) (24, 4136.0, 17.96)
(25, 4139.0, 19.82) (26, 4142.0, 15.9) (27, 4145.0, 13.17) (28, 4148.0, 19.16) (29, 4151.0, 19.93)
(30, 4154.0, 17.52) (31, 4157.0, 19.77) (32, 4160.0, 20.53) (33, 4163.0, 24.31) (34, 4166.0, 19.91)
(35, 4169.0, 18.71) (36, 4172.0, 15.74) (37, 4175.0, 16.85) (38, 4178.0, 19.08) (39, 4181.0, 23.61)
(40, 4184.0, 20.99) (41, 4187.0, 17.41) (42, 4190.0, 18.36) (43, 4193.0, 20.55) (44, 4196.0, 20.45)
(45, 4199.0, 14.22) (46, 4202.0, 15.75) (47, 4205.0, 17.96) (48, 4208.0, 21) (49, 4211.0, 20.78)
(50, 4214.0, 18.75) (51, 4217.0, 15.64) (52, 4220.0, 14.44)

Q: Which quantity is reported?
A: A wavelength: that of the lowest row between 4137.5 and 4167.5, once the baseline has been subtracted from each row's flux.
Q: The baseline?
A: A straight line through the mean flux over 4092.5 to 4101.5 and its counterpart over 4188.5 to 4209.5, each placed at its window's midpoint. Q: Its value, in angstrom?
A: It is 4145.0 angstrom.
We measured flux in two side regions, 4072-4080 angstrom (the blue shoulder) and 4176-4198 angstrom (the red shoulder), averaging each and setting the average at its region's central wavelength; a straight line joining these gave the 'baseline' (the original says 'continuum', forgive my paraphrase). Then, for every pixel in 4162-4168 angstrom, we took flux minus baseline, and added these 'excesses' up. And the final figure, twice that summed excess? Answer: 12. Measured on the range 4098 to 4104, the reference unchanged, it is -3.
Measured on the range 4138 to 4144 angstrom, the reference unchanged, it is -1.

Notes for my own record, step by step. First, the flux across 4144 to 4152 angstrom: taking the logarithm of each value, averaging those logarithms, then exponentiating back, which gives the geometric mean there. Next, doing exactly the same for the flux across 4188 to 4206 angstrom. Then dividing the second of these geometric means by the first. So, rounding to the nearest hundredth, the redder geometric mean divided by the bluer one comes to 1.03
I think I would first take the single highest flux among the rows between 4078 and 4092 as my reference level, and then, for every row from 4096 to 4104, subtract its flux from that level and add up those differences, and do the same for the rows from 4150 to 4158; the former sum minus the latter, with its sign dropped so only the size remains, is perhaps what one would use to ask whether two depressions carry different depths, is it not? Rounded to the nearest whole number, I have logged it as 11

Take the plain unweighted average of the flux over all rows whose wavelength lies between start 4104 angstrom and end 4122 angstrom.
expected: 17.0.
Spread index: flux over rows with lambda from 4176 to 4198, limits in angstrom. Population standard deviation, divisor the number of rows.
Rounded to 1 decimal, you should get 1.9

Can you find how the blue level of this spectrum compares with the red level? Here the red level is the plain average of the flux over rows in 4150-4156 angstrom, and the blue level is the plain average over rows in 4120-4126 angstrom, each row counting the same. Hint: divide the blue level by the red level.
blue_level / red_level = 1.0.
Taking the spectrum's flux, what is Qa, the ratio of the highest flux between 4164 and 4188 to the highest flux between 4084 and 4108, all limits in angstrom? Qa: 1.04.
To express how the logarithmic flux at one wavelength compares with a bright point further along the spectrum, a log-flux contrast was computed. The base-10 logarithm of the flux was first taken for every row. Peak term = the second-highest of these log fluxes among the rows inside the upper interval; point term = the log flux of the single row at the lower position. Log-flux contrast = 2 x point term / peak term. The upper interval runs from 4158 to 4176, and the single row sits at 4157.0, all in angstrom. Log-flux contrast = 2.0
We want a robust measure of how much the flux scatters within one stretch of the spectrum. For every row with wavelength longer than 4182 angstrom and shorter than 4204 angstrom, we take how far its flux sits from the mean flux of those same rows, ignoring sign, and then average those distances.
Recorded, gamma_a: 2.10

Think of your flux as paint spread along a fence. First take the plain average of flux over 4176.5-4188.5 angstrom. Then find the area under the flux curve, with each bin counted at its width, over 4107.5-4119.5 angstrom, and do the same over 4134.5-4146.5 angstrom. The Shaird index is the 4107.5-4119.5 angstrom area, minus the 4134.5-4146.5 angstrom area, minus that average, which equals -21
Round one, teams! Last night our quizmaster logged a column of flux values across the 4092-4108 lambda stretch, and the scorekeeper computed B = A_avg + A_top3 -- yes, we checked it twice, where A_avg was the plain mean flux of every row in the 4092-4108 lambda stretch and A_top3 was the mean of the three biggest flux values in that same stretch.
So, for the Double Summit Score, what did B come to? 35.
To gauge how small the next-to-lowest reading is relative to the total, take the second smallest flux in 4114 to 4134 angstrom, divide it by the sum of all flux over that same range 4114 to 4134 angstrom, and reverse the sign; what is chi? -0.14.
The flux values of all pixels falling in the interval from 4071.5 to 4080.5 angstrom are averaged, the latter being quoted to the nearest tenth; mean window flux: 15.5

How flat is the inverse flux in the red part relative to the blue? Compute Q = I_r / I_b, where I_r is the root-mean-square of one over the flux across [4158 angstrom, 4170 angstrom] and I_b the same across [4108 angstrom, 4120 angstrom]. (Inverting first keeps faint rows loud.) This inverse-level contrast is 0.79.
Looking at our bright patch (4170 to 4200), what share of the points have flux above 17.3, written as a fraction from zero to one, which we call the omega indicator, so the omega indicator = 0.70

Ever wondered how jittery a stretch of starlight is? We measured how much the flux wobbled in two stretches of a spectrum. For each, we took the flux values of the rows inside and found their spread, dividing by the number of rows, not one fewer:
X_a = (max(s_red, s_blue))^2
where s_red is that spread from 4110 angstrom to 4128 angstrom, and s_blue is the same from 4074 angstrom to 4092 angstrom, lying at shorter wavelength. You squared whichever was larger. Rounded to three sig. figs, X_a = 7.83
